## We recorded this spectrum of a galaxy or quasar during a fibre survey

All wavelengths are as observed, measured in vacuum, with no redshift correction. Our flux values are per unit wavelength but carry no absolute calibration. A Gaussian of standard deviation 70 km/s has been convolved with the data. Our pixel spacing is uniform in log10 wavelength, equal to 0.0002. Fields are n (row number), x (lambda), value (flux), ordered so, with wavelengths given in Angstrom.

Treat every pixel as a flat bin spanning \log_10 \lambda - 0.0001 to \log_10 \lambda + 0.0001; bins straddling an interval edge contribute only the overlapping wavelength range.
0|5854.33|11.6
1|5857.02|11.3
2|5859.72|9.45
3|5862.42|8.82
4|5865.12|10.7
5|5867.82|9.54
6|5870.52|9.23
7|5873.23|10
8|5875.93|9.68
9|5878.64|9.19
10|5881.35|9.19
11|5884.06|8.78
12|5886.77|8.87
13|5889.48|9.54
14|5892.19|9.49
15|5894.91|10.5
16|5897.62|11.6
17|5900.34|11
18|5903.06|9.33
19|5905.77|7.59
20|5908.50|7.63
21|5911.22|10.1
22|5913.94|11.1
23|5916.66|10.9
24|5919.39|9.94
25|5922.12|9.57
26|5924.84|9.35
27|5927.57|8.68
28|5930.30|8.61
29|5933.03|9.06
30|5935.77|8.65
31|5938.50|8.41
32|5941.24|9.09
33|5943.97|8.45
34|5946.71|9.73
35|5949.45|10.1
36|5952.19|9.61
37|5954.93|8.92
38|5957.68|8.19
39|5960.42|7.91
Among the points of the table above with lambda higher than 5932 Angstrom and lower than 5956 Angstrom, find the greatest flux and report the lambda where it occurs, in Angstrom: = 5949.45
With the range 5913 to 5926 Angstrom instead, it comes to 5913.94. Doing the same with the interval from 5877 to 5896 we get 5894.91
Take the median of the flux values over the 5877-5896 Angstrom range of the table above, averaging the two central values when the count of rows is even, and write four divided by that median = 0.44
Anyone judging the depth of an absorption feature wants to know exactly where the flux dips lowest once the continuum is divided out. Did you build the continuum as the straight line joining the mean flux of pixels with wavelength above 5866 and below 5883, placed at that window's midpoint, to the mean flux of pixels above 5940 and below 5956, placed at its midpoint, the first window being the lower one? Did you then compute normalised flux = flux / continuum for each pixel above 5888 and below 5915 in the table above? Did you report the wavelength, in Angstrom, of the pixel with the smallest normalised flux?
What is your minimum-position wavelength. 5905.77 Angstrom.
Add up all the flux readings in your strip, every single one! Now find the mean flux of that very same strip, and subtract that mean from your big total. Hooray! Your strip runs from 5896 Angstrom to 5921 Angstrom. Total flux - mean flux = 79.3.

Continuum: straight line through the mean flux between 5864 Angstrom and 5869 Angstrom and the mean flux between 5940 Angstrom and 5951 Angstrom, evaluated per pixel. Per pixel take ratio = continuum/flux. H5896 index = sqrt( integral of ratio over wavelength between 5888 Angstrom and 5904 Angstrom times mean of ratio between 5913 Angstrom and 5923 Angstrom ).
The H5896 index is 3.8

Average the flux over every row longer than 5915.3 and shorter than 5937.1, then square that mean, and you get 87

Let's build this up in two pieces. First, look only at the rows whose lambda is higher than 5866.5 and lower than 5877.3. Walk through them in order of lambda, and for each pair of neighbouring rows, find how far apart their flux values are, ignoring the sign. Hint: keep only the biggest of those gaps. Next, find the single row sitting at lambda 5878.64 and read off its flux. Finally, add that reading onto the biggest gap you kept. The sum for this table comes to 9.96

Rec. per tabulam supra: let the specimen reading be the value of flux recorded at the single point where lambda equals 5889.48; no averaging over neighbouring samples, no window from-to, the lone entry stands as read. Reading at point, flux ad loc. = 9.54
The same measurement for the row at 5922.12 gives 9.57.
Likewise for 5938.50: 8.41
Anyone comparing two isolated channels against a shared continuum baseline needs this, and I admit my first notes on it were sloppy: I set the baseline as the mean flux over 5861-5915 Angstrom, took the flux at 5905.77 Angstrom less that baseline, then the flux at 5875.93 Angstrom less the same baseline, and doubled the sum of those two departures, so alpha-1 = -3.8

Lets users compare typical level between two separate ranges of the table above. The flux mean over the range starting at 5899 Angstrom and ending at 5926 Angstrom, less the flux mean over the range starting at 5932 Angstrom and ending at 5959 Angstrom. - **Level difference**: 0.6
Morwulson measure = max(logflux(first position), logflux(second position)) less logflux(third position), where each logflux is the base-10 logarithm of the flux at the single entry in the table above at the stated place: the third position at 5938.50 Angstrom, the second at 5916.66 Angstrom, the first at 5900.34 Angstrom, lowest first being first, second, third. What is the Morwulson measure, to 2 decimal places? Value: 0.12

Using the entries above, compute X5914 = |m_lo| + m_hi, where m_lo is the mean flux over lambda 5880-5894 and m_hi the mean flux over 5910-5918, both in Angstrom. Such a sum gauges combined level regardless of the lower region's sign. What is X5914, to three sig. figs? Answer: 19.9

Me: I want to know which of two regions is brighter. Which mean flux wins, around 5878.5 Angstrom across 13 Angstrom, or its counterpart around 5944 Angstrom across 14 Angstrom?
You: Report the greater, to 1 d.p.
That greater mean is 9.4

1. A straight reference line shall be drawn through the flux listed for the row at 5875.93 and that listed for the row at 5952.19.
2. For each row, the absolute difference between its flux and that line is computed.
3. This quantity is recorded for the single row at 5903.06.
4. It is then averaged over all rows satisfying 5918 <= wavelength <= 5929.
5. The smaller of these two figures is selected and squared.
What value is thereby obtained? 0.11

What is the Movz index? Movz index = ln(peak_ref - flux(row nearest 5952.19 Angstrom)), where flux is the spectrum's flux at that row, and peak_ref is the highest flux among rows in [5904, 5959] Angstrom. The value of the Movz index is 0.40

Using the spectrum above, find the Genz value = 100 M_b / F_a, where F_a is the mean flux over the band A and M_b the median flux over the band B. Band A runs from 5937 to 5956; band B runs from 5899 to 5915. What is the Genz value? 106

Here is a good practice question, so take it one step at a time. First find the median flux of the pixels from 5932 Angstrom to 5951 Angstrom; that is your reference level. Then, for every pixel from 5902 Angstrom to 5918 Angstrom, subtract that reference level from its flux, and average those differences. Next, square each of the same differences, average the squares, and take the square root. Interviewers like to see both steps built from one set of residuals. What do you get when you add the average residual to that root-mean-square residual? 1.8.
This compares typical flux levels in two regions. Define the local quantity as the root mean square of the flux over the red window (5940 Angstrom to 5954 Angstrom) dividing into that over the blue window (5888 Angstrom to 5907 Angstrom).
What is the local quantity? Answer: 1.06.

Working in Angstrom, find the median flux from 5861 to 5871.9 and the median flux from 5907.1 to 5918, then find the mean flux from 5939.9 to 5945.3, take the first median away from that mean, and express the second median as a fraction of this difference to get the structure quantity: -17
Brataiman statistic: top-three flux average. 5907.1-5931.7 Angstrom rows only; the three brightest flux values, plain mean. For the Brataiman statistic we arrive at 10.7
